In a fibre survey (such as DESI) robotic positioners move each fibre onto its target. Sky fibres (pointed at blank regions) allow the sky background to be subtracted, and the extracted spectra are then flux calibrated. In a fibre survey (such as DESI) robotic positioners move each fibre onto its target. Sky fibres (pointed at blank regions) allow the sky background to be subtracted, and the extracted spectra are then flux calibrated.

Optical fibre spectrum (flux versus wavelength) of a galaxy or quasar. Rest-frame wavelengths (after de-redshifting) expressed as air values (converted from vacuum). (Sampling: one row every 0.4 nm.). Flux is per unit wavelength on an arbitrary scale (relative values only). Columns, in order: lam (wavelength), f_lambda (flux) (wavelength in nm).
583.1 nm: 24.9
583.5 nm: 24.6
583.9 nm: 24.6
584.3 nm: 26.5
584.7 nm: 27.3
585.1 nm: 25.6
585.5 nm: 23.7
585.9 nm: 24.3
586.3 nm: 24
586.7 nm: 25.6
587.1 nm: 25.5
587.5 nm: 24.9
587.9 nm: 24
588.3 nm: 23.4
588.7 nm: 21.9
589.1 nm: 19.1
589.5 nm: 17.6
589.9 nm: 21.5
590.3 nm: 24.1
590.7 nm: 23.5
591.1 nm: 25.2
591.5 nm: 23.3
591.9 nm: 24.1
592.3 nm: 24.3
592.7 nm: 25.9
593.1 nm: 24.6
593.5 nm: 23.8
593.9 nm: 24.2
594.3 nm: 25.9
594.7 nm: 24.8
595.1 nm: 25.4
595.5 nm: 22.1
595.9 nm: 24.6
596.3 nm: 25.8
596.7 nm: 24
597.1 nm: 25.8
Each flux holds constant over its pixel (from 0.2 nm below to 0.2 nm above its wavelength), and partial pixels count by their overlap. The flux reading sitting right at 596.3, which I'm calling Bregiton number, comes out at 25.8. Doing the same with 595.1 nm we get 25.4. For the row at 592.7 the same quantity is 25.9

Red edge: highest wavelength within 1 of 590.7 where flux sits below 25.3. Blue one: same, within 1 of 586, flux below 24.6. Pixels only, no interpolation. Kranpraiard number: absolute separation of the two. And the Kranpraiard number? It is 5.20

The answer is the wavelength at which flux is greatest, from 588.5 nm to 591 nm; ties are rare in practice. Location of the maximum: 590.3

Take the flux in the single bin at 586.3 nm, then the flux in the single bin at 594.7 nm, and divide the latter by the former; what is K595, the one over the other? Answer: 1.033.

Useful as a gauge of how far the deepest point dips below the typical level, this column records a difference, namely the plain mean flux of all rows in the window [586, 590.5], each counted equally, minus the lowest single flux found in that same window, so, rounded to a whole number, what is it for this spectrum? 5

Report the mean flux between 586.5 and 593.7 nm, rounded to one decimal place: 23.5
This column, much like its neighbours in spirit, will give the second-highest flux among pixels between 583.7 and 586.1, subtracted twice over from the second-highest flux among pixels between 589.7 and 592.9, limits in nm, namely -27.8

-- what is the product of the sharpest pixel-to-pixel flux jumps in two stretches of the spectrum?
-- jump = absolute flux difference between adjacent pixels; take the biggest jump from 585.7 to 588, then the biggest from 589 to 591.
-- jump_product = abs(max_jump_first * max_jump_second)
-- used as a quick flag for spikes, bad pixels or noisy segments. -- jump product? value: 6.2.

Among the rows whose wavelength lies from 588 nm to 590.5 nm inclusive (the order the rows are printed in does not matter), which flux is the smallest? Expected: 17.6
